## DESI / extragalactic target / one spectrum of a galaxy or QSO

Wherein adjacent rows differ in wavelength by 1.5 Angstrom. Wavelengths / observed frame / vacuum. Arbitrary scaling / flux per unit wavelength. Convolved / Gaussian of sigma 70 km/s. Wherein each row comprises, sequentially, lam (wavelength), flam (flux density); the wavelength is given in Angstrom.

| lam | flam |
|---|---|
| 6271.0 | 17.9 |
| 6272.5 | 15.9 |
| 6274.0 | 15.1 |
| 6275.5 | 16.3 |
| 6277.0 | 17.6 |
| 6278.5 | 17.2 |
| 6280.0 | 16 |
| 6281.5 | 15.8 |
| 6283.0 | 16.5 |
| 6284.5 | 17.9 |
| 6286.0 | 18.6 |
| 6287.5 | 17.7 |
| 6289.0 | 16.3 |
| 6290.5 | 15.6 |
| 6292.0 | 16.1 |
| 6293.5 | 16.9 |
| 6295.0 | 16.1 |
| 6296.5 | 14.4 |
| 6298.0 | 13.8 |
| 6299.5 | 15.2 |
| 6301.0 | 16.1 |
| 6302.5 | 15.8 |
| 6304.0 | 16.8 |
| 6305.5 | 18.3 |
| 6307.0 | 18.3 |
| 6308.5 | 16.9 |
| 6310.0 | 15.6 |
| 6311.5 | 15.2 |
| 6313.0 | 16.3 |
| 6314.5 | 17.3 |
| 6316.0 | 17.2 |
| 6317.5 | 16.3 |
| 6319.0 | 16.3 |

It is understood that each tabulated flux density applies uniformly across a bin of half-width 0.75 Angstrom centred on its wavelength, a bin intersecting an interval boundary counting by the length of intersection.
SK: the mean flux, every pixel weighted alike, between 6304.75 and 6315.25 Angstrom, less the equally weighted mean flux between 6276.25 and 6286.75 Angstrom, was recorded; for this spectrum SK -0.2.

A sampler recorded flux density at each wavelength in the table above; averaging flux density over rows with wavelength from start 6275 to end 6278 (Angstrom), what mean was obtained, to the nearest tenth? 17.0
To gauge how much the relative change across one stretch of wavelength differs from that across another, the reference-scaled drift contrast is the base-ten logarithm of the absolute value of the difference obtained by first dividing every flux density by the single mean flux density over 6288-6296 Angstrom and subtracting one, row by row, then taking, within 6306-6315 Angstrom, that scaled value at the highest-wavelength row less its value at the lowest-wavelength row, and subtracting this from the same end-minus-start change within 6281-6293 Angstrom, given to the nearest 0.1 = -1.1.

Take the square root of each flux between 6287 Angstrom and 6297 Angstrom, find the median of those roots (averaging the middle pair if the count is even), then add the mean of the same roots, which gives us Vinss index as 8.03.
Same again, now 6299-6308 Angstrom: 8.15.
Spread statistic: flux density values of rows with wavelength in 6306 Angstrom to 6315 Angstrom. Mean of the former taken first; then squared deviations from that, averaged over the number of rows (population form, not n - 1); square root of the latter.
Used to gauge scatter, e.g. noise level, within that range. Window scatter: 1.04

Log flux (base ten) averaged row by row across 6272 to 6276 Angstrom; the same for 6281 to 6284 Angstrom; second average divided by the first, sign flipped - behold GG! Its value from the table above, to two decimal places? -1.01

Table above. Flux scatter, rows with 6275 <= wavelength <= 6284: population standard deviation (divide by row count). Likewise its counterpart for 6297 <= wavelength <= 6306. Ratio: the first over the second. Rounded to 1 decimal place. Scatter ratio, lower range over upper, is 0.5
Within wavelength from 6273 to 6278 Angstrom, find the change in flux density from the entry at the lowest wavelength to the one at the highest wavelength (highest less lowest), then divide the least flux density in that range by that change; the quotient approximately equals 6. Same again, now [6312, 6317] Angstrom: 18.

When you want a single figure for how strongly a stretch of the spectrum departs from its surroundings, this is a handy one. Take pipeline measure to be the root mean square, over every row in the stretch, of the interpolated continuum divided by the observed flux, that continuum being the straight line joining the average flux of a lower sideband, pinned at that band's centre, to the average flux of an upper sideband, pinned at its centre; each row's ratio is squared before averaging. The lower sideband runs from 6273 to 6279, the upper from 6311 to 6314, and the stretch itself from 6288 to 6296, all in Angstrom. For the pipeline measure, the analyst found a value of 1.00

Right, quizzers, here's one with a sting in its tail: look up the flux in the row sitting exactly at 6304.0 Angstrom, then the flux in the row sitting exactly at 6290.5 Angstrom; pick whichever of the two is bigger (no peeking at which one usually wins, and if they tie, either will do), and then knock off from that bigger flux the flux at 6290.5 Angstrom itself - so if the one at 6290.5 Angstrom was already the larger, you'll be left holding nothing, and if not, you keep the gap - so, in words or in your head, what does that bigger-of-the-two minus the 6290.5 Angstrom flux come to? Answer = 1.20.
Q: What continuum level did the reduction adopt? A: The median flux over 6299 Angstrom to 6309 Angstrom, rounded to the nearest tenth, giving 16.8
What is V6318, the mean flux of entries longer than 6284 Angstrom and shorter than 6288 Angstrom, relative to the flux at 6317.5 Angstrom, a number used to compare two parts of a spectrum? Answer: 1.11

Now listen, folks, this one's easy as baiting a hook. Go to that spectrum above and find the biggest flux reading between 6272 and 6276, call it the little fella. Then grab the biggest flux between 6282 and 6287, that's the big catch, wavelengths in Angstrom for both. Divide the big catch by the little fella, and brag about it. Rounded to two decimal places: 1.14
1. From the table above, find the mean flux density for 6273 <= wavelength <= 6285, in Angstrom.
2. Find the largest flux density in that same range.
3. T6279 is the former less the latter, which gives -1.4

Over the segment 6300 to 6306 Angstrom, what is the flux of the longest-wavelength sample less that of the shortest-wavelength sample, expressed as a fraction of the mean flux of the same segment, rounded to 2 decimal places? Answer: 0.13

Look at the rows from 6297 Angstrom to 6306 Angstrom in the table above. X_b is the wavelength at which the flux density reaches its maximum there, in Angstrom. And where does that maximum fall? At 6305.5 Angstrom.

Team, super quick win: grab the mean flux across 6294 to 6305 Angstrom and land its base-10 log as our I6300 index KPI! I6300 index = 1.19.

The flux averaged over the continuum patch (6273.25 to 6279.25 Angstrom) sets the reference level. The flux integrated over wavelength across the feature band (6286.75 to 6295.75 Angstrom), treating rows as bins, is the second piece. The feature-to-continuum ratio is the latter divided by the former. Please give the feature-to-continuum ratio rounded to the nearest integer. 9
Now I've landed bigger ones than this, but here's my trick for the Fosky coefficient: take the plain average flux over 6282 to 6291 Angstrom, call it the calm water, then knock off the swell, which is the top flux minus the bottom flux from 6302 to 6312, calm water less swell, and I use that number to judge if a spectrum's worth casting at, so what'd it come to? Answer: 14.0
